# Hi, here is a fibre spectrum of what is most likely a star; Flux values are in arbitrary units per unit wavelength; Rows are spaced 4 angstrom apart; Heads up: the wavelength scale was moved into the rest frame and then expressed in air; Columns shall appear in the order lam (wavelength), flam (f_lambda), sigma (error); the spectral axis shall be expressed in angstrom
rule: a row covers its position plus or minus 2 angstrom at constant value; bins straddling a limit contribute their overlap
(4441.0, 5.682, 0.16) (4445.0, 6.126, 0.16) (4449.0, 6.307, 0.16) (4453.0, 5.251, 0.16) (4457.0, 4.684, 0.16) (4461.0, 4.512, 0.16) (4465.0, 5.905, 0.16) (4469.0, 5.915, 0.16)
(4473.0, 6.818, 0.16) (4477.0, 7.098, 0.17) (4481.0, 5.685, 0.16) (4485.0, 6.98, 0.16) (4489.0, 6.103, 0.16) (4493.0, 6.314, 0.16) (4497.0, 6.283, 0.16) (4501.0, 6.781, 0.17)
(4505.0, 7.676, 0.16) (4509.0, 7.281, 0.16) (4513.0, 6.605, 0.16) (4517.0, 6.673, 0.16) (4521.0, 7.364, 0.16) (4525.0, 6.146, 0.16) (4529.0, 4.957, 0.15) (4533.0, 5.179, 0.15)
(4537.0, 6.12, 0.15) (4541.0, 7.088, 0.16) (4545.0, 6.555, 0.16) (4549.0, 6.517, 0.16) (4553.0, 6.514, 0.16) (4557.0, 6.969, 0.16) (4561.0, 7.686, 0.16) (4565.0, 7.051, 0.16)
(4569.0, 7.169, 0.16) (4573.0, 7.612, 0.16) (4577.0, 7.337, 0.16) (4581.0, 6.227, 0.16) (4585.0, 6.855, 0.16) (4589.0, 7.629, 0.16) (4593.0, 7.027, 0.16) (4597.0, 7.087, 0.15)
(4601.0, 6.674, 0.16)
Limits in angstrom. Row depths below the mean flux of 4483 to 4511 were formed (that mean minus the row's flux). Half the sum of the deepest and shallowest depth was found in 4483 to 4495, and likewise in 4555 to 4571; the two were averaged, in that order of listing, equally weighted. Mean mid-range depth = -0.16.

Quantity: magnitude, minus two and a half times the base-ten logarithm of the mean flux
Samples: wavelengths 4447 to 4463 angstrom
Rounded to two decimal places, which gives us -1.79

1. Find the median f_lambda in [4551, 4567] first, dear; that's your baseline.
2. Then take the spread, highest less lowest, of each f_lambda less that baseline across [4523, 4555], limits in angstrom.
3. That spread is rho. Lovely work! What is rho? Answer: 2.13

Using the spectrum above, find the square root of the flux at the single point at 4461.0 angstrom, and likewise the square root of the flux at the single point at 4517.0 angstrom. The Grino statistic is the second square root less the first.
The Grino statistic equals 0.46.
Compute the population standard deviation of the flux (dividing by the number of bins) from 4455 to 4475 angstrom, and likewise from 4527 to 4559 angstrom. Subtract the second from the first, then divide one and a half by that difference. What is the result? 12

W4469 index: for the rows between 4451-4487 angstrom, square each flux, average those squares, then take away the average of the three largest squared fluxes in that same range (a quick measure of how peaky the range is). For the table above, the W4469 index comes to -13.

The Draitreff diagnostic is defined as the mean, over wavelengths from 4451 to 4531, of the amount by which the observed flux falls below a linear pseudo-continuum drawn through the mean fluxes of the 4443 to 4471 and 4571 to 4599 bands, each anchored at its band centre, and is -0.30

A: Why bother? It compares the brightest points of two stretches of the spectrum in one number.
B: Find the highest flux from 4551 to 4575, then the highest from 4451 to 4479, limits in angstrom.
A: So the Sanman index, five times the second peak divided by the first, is 4.62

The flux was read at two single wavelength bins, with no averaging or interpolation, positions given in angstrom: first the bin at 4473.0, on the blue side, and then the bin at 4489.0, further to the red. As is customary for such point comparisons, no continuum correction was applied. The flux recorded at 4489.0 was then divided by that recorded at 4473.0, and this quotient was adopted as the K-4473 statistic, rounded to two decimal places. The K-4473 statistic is 0.90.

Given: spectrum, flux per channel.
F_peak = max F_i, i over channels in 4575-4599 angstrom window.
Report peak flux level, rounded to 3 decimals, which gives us 7.629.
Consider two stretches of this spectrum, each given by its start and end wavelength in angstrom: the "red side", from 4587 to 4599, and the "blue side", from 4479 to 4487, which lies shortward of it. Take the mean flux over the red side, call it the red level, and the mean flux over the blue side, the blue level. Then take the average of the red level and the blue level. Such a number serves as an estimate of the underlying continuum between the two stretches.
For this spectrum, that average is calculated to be 6.8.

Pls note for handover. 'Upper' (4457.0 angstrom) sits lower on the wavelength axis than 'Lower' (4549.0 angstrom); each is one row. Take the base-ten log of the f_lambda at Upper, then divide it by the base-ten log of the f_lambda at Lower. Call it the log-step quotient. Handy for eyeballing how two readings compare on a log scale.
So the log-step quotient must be 0.82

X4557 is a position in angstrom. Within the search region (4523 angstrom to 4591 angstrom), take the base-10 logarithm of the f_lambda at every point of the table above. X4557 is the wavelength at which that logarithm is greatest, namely 4561.0 angstrom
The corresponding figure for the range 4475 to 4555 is 4505.0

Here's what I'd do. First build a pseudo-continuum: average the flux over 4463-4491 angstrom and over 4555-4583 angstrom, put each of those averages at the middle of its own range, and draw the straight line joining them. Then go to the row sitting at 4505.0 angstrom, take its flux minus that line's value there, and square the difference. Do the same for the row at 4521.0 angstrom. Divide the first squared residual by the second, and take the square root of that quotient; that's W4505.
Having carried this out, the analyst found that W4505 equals 1.7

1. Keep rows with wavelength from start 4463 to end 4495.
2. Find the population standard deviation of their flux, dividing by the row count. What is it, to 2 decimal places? 0.51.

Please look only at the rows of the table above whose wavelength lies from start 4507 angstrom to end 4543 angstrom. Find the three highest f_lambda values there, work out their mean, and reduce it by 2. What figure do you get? 5.2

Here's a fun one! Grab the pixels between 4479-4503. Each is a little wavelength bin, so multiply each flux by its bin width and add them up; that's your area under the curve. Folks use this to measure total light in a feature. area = 153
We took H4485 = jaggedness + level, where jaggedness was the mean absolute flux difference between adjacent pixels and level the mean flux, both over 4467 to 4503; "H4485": 7.13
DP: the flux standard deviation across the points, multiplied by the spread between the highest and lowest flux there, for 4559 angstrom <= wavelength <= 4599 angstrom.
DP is 0.6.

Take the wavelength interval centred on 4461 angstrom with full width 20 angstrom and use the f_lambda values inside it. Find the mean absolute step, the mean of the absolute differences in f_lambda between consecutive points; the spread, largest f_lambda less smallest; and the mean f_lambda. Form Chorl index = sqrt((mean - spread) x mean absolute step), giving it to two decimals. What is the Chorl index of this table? 1.44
